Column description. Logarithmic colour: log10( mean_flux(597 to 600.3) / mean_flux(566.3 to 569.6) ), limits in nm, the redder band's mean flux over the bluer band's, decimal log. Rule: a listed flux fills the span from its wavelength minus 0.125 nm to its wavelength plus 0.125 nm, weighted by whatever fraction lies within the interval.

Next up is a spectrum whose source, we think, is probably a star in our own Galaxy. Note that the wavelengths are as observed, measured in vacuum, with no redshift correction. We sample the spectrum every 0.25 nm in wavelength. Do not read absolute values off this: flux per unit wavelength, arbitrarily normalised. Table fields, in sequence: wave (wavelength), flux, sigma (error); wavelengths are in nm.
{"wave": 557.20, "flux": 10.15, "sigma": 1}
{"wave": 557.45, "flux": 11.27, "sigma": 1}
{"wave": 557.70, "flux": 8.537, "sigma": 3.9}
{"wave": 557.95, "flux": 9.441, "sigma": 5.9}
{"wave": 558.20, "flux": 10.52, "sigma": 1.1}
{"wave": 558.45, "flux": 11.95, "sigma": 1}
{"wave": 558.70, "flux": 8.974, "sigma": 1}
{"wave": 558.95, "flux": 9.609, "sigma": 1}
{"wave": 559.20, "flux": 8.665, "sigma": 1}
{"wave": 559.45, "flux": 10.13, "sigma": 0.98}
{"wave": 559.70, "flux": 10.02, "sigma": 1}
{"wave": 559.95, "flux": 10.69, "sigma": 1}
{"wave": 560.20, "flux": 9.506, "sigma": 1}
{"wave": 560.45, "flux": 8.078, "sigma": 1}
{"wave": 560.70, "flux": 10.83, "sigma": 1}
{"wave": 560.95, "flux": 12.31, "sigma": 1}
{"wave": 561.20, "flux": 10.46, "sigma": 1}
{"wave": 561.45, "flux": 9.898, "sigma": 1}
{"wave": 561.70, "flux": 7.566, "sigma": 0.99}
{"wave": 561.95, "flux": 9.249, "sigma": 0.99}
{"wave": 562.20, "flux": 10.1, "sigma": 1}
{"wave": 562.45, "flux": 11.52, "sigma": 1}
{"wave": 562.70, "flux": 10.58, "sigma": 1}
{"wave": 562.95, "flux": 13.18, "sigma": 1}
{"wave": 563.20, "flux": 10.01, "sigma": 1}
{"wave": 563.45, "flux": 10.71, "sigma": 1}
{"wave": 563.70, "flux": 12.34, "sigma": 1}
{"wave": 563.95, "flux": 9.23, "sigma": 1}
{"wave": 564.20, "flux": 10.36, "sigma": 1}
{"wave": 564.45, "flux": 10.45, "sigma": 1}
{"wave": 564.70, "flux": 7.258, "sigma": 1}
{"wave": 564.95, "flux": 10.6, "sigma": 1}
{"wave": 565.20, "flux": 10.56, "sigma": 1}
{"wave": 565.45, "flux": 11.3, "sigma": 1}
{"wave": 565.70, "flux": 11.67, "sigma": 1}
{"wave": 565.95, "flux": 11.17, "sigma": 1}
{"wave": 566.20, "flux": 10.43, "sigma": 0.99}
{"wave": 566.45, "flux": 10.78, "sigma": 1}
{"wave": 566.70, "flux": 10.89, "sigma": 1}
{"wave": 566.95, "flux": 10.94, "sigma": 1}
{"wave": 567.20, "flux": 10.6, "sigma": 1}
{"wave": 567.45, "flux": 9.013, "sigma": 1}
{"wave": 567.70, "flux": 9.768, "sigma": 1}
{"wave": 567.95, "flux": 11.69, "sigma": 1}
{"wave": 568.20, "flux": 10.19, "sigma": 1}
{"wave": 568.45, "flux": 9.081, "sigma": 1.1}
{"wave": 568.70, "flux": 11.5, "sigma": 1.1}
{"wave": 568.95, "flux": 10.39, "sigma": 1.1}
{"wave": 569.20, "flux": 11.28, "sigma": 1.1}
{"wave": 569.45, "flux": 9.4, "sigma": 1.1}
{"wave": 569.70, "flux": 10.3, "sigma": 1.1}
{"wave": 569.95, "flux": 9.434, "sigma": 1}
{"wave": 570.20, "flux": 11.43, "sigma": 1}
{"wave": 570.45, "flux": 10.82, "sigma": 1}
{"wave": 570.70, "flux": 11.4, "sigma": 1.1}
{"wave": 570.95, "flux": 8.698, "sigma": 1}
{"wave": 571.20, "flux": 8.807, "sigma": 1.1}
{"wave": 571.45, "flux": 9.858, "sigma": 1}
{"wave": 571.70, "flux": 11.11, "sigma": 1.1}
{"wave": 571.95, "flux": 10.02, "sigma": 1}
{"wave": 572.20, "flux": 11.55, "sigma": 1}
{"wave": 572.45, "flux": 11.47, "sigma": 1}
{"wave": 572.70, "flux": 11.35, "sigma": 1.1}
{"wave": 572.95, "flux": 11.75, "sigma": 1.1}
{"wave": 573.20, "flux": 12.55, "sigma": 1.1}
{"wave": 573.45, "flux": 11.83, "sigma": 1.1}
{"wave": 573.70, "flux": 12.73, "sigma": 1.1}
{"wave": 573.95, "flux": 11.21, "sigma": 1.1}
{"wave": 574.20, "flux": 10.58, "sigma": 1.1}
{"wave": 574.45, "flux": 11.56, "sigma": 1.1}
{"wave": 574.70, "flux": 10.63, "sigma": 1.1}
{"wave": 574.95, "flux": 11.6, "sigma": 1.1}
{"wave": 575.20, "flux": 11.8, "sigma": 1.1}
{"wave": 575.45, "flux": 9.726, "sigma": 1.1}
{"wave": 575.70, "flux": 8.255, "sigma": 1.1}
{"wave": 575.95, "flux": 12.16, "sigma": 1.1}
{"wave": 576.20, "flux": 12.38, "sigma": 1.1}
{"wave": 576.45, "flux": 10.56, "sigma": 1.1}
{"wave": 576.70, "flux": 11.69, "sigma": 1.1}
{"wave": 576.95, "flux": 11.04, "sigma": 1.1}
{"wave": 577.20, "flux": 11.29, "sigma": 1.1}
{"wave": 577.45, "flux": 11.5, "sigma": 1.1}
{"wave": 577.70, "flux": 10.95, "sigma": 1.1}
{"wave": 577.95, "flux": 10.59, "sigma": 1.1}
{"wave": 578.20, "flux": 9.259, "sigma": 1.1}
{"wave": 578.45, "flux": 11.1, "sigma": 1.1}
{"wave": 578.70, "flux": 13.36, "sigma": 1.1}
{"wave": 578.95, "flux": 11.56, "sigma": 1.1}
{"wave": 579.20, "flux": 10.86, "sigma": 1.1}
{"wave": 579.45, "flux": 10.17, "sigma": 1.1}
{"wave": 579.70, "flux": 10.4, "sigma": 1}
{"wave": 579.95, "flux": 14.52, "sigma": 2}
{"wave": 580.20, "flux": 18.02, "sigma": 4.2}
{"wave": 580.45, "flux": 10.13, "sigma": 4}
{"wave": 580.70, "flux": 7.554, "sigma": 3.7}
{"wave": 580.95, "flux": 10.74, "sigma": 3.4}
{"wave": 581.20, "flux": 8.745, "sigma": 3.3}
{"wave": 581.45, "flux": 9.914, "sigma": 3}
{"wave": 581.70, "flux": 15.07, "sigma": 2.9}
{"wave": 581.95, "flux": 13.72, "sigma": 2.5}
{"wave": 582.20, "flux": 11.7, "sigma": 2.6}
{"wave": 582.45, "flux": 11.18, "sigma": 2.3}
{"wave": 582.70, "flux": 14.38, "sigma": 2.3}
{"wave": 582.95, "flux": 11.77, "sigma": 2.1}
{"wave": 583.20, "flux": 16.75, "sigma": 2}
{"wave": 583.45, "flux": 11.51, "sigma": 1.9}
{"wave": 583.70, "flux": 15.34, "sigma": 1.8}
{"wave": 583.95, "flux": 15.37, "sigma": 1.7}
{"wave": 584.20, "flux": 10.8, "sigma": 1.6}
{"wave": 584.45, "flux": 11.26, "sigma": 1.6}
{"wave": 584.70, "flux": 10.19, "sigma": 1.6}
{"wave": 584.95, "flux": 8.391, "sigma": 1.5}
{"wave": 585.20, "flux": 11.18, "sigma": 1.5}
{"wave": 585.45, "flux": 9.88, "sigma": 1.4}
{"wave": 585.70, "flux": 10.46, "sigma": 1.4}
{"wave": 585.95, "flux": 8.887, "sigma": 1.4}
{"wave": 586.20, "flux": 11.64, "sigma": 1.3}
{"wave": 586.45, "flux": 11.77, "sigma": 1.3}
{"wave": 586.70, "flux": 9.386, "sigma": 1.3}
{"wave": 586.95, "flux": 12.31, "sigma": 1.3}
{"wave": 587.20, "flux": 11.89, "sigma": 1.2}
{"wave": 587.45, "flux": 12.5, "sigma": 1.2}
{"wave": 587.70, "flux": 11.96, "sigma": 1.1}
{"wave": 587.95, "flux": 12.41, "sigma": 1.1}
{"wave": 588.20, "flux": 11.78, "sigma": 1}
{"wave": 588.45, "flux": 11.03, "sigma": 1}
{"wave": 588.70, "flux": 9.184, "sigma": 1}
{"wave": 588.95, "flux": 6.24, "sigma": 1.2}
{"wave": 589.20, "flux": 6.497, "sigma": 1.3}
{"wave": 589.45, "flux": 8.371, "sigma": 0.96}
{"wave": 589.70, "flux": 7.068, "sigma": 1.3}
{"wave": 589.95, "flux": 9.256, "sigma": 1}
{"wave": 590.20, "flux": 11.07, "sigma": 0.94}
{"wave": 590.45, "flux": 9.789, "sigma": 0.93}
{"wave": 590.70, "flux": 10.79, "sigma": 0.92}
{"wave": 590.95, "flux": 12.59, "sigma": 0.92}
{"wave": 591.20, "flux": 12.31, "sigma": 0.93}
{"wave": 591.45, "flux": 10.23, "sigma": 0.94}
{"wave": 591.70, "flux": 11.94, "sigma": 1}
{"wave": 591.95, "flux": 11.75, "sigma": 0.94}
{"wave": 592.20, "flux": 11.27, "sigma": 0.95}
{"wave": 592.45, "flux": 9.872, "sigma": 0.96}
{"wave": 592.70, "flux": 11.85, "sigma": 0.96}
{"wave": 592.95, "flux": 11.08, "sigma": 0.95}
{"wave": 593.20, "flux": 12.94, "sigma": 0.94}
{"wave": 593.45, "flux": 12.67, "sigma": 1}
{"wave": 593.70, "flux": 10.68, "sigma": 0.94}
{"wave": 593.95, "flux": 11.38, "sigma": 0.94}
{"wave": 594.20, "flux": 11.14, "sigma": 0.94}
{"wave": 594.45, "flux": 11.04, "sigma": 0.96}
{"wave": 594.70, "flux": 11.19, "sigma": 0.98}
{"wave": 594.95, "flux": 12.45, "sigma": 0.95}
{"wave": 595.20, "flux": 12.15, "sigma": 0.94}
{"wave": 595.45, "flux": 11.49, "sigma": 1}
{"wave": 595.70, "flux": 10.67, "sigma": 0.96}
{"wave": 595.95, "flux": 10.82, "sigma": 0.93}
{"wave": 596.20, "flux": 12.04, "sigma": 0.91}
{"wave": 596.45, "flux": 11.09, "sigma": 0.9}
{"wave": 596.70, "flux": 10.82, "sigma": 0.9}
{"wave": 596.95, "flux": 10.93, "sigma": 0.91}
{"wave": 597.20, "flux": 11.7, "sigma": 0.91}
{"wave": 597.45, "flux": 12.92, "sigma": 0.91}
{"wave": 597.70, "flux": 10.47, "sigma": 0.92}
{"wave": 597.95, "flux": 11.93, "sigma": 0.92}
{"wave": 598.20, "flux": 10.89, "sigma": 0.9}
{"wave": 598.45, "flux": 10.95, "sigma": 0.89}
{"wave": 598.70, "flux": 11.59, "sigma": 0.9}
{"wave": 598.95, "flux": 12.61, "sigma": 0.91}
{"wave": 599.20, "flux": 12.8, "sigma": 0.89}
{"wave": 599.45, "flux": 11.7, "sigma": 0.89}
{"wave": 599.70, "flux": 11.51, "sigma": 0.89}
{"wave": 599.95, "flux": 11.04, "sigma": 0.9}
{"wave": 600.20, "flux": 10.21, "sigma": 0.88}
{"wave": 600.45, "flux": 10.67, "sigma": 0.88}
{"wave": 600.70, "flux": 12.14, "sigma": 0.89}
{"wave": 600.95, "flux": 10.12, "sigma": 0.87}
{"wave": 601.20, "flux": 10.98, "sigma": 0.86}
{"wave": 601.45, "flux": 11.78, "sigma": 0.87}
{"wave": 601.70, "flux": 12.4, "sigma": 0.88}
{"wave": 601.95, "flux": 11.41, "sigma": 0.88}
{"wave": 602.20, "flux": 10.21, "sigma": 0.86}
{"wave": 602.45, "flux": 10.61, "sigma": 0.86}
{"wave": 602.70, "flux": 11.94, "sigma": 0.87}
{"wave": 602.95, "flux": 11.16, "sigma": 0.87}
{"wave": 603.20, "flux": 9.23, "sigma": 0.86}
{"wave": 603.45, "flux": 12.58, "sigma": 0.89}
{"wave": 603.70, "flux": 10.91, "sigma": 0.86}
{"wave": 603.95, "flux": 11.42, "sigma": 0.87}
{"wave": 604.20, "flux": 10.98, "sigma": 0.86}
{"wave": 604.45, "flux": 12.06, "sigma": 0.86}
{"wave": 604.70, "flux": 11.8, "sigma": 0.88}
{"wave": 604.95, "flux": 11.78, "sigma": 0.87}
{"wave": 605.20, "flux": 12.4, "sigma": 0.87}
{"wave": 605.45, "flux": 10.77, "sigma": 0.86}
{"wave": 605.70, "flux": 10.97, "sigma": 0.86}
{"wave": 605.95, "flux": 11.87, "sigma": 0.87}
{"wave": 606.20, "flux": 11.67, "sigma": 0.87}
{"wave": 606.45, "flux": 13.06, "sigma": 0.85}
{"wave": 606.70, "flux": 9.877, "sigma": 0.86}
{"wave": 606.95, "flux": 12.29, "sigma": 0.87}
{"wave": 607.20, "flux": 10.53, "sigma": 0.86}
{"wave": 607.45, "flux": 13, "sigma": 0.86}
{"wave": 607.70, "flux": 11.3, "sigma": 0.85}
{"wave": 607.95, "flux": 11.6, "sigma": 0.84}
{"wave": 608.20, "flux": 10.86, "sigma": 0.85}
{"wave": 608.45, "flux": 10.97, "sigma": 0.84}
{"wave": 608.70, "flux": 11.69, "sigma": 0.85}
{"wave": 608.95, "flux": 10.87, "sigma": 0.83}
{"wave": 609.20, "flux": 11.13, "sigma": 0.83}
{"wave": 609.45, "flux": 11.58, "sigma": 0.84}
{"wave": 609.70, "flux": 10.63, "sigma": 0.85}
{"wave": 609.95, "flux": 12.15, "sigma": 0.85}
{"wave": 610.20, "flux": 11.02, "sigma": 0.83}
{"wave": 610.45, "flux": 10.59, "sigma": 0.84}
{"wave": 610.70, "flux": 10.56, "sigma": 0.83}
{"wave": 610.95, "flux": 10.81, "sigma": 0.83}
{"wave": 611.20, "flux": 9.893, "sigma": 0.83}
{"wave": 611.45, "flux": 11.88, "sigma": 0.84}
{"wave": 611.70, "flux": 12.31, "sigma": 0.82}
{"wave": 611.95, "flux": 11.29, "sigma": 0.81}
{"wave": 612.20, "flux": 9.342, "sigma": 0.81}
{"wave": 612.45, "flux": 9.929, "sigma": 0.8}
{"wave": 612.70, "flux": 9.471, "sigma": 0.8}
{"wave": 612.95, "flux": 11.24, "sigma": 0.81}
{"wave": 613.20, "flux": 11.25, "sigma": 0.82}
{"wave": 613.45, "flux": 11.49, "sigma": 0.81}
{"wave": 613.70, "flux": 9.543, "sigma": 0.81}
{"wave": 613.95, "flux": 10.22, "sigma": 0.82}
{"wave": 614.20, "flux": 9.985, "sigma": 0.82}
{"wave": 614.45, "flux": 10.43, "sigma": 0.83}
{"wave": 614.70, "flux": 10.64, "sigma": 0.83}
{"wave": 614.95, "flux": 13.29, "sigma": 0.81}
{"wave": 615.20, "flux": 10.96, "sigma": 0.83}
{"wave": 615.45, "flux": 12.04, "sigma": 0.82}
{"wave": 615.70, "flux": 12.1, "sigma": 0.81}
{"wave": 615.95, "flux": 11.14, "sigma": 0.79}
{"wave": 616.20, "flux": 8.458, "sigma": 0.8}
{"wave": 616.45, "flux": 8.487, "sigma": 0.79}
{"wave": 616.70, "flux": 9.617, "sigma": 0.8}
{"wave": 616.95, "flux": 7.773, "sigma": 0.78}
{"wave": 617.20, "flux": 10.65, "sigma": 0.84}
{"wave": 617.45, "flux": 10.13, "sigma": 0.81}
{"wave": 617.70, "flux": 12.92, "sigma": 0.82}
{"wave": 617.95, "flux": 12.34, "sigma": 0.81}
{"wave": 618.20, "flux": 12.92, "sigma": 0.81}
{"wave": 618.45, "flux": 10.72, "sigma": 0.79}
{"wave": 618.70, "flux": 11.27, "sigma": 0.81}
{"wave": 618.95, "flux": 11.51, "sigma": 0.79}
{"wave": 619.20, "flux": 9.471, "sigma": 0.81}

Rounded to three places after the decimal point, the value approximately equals 0.045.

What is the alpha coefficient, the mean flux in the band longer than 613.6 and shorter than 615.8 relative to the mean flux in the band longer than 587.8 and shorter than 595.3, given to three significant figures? 1.03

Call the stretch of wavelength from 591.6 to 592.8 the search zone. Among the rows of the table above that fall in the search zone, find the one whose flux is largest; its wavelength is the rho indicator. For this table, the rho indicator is 591.70 nm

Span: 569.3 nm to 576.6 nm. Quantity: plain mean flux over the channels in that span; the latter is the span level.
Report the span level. 10.9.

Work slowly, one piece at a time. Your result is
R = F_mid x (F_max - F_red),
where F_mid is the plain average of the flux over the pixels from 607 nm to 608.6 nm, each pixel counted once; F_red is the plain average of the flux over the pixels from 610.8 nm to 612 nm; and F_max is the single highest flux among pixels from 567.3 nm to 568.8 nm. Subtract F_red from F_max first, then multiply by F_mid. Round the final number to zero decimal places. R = 5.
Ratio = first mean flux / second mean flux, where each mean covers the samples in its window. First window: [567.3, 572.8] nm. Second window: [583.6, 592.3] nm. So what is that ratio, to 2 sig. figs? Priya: 0.97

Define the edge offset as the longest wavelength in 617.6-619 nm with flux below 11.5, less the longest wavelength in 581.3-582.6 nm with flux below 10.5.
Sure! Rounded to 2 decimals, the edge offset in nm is 37.25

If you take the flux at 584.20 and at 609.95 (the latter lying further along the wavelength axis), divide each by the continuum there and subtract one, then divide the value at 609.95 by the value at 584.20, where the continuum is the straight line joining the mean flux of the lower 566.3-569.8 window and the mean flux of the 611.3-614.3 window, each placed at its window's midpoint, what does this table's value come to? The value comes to 5.0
